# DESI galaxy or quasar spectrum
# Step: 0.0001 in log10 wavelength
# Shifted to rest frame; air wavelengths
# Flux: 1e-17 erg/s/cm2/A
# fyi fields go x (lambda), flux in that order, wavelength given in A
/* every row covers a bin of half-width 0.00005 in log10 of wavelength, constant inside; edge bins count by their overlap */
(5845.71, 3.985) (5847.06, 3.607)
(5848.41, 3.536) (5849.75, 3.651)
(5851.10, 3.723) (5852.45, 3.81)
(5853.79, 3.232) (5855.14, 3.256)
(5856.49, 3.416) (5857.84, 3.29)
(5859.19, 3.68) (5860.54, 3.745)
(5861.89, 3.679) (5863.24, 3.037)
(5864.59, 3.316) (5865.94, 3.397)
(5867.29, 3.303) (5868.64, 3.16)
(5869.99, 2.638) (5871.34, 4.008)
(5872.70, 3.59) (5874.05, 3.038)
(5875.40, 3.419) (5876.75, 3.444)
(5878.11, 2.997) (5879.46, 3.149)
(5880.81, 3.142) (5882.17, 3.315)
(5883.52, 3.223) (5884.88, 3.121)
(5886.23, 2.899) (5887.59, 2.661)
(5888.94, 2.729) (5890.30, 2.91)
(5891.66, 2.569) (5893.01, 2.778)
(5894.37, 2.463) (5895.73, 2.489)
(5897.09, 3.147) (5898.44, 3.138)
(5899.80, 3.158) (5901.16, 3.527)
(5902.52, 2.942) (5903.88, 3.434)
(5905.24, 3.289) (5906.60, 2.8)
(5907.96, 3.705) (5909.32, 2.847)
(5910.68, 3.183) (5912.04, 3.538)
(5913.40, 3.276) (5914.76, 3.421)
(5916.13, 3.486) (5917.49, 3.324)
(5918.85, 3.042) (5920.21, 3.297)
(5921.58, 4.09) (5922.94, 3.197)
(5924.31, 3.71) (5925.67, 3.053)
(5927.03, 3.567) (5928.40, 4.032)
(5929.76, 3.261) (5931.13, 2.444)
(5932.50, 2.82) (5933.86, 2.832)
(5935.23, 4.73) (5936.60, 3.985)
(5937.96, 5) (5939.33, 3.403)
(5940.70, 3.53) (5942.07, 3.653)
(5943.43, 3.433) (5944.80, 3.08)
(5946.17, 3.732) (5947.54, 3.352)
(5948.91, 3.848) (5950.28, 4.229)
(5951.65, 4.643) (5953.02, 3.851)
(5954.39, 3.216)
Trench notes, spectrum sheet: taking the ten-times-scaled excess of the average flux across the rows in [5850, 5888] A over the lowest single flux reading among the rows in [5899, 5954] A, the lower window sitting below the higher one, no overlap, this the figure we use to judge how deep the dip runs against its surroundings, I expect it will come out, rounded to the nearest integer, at 9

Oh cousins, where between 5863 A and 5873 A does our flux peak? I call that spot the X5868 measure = 5871.34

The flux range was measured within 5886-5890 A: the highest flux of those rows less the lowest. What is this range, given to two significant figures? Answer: 0.24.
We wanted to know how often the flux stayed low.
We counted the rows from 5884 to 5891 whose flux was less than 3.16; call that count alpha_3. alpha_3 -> 5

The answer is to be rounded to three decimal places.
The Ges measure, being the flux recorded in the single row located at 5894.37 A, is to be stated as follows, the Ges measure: 2.463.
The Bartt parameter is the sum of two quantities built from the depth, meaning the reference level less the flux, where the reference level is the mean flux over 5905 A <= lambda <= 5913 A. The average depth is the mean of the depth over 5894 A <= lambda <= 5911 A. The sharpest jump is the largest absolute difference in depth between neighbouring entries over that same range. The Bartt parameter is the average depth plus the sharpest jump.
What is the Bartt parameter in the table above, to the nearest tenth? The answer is 1.0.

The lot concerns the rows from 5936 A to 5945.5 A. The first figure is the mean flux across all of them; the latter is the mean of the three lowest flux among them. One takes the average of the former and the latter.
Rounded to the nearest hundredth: 3.52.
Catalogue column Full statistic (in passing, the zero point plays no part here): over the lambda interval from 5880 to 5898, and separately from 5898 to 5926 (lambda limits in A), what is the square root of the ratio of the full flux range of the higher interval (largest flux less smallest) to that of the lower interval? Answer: 1.23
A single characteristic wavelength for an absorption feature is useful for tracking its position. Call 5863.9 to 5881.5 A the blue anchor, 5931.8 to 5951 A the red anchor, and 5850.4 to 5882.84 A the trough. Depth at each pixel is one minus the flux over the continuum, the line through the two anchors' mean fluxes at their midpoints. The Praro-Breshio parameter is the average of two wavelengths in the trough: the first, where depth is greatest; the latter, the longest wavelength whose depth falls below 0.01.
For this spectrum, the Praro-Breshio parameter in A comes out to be 5876.1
